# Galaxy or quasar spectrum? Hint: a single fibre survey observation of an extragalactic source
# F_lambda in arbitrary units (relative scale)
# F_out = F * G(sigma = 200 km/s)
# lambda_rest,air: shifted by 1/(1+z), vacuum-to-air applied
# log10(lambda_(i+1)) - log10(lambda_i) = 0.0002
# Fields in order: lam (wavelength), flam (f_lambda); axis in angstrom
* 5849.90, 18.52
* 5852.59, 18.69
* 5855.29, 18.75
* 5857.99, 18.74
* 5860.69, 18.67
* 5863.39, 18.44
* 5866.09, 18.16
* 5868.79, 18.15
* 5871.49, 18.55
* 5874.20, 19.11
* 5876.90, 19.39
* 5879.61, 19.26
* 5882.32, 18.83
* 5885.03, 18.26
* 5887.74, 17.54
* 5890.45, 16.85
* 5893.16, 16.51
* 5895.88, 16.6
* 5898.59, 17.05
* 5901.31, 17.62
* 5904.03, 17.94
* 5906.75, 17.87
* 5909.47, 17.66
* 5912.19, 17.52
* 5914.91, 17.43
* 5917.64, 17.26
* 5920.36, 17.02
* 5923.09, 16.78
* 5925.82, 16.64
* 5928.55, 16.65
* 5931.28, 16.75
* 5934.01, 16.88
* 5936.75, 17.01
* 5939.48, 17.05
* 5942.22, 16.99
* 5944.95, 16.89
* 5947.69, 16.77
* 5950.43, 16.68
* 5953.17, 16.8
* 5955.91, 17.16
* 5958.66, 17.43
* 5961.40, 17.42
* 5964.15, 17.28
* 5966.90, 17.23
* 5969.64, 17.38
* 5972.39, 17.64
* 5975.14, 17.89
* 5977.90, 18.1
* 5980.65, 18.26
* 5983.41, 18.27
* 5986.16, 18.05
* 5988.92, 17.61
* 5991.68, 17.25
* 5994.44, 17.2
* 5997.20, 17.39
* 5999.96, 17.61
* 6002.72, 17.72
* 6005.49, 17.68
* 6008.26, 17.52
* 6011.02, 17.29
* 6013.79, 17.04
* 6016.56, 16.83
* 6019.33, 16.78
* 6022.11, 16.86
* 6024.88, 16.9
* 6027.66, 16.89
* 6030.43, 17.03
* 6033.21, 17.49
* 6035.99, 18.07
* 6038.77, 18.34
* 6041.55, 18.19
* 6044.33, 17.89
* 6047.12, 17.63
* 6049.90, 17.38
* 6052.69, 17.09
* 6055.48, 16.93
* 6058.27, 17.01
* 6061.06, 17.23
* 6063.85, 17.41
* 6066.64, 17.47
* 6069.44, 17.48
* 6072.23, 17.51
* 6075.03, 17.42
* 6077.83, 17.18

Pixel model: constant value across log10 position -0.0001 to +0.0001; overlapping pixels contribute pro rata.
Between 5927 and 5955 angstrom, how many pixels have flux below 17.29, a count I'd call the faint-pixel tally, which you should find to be 10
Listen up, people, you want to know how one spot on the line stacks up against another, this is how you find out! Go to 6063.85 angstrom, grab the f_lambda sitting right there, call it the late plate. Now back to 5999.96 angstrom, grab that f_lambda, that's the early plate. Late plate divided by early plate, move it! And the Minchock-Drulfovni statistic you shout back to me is 0.99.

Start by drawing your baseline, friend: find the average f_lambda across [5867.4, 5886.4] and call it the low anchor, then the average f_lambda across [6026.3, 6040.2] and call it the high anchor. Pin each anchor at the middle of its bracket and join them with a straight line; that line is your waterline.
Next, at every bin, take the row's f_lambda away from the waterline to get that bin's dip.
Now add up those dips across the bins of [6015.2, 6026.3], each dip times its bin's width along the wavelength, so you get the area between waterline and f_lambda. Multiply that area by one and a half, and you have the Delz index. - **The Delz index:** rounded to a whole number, 14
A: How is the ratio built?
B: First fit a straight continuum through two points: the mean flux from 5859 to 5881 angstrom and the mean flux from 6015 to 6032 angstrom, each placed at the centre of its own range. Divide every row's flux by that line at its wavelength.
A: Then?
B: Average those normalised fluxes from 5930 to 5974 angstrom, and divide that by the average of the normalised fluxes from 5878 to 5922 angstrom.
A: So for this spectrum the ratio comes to 1.01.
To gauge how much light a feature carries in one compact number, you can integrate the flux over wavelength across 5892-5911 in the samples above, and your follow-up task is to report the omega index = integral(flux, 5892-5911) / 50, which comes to 6.6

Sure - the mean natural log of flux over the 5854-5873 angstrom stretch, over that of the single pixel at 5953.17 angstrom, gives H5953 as 1.03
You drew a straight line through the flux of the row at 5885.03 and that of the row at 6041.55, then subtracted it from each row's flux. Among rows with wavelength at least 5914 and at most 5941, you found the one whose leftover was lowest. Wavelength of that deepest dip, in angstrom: 5925.82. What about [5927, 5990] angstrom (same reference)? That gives 5928.55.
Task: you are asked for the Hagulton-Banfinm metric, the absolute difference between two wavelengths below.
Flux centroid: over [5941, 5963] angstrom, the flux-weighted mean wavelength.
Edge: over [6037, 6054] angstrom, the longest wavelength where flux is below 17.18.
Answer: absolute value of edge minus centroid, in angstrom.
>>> 100.8 angstrom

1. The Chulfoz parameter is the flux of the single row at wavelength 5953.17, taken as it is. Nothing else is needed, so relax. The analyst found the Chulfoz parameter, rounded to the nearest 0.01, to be 16.80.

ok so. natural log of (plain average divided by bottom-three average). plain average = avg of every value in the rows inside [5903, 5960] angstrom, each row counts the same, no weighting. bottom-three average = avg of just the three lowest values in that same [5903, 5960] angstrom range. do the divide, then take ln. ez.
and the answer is 0.026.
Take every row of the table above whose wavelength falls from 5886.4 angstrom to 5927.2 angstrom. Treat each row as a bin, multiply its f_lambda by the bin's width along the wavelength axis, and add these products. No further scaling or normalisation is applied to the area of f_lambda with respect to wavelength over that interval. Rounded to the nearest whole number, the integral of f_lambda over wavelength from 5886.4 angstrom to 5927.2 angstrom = 703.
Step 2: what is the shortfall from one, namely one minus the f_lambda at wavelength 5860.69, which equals -17.7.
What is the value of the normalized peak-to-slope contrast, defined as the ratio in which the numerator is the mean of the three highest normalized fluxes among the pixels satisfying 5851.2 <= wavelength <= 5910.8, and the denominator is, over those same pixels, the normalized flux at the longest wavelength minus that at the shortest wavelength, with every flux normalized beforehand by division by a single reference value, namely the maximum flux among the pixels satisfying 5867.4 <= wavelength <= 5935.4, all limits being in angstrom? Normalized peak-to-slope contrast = -19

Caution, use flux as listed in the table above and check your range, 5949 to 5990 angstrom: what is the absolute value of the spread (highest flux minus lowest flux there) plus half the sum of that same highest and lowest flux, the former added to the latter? 19.1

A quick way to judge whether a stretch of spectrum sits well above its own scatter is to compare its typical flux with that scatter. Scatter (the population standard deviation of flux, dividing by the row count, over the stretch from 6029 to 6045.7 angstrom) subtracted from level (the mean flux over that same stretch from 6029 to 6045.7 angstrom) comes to 17.4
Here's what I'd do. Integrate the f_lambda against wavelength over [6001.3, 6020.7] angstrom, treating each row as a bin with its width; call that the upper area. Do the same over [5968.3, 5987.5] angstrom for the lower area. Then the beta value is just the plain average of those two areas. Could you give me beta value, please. 340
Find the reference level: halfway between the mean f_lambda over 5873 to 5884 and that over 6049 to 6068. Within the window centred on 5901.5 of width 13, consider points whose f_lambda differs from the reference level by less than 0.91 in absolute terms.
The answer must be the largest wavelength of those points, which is 5906.75 angstrom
